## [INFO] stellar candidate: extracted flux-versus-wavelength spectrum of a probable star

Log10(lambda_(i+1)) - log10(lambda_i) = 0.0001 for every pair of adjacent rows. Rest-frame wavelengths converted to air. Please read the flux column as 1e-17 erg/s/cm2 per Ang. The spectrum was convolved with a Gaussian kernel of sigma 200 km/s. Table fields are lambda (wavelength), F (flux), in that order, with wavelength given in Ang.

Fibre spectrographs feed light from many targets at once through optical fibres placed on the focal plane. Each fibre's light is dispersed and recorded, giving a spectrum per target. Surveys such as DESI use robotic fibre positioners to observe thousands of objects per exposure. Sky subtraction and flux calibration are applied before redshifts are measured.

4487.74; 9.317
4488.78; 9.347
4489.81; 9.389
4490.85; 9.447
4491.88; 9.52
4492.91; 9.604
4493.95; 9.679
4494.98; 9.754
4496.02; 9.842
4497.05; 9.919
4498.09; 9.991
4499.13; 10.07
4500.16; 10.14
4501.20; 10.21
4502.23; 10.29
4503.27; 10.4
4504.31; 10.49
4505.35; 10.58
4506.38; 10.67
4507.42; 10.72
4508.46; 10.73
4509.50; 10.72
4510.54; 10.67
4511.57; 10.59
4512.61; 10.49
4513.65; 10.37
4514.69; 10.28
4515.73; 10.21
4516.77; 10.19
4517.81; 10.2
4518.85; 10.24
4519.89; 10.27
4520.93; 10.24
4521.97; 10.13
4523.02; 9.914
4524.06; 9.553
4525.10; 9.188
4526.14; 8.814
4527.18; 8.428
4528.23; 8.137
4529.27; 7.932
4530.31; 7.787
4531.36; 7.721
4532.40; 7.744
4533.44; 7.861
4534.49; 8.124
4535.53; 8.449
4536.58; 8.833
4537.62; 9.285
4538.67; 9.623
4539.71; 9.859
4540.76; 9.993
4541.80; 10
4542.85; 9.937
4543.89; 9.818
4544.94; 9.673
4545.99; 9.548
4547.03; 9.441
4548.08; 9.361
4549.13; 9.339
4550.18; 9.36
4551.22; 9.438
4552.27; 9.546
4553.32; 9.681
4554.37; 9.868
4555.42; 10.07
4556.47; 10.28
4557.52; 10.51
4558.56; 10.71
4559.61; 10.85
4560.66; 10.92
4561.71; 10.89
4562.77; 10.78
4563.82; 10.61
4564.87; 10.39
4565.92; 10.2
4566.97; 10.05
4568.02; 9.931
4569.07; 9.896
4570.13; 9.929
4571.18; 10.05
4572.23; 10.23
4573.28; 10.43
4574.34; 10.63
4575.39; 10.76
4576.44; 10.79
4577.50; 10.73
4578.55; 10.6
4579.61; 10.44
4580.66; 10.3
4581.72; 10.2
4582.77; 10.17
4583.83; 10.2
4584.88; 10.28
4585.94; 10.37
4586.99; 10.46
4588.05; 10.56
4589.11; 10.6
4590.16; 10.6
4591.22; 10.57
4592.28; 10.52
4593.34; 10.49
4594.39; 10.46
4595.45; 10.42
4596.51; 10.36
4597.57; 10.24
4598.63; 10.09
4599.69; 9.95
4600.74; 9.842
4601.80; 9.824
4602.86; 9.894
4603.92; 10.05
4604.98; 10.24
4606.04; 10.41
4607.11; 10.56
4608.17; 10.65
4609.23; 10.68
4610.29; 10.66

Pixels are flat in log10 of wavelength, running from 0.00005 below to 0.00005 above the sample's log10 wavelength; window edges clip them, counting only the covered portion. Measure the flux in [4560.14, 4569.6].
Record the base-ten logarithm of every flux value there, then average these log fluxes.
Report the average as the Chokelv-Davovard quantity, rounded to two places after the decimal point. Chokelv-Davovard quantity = 1.02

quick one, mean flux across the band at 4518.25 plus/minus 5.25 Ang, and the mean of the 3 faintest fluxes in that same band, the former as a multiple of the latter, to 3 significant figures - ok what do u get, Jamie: 1.01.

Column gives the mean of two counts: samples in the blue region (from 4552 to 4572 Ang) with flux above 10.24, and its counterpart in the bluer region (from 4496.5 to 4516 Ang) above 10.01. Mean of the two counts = 13.0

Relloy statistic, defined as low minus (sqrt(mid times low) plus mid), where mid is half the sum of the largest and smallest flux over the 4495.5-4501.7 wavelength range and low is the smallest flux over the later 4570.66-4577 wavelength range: -10.01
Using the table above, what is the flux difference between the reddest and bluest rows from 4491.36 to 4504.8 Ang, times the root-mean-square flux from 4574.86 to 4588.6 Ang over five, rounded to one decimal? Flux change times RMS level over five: 2.0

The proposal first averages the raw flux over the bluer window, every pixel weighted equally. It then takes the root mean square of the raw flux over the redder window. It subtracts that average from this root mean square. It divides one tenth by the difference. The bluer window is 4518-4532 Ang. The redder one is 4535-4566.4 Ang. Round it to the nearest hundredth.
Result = 0.12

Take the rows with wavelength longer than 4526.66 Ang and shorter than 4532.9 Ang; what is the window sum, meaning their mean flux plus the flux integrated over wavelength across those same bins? 58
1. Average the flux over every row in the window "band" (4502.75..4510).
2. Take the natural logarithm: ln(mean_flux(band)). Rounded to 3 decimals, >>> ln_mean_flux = 2.362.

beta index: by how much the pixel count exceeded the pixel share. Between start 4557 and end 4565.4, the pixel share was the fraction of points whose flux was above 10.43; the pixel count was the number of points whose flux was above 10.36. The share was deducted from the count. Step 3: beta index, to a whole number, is 7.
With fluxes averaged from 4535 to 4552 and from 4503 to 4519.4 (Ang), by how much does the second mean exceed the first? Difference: 0.97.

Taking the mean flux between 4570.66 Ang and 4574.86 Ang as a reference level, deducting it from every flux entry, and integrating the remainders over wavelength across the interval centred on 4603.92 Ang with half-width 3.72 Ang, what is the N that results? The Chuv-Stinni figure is -1.6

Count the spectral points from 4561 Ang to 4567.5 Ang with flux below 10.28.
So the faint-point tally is 2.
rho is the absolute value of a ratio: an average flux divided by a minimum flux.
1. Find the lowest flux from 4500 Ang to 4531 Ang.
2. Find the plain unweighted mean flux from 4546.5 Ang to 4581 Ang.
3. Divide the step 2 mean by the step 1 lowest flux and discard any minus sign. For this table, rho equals 1.31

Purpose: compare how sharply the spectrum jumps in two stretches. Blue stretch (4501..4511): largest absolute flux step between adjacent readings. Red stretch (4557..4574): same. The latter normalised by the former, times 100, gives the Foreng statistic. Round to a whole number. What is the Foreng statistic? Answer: 200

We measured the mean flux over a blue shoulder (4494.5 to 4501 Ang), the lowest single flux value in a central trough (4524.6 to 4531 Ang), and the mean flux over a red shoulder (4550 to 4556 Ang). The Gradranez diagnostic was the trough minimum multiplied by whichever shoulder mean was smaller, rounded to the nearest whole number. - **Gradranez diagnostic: 75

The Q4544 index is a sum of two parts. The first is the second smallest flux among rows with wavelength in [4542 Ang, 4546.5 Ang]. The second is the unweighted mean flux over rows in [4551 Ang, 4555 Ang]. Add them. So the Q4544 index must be 19.3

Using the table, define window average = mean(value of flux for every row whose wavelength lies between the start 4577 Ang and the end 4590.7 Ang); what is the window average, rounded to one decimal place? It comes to 10.4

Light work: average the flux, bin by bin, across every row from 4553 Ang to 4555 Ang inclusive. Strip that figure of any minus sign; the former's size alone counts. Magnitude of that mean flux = 9.8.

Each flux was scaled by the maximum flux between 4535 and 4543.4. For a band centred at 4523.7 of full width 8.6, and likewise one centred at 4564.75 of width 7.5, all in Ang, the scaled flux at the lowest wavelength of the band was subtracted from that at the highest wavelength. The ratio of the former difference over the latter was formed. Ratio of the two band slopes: 1.9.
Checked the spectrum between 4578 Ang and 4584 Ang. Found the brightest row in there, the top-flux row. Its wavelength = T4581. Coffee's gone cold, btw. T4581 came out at 4578.55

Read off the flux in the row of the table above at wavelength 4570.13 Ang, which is 9.929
